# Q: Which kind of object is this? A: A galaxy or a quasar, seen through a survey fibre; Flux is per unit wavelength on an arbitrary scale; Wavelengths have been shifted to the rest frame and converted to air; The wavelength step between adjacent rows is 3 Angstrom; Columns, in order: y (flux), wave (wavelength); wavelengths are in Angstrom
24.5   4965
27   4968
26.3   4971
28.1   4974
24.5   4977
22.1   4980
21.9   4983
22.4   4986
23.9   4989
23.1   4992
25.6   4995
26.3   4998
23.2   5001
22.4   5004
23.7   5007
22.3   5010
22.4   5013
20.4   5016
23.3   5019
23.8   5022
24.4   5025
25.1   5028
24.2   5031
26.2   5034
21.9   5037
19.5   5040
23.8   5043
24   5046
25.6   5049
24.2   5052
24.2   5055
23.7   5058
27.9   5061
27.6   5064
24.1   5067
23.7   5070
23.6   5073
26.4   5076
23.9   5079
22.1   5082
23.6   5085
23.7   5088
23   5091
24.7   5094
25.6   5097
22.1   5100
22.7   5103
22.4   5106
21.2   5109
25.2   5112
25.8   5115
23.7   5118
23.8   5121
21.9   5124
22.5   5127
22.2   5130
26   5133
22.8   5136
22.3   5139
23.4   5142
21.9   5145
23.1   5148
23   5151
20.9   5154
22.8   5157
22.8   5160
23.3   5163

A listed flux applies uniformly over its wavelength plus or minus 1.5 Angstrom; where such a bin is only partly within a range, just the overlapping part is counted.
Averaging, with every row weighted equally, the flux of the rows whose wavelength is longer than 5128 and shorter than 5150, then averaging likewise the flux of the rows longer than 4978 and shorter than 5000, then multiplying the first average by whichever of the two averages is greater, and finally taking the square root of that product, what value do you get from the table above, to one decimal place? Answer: 23.4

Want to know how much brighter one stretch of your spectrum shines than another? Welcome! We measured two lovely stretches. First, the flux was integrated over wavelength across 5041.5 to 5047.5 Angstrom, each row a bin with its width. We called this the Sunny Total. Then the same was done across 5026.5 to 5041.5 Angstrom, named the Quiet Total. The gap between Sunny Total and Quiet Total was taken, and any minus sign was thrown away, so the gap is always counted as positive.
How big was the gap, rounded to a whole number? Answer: 207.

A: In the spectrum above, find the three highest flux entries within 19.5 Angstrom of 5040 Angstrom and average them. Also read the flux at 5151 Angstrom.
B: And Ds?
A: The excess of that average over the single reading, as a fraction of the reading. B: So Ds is 0.11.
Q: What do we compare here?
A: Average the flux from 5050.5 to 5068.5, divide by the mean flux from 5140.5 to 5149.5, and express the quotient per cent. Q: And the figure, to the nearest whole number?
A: 111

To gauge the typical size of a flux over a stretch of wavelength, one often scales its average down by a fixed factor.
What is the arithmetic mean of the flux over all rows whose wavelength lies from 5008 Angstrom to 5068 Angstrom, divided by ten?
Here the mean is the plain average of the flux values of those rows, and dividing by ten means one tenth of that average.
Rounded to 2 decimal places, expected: 2.39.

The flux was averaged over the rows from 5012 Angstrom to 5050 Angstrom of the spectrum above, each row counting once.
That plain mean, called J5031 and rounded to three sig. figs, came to 23.4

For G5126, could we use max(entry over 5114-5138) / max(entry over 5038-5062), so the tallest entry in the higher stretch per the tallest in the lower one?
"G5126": 0.93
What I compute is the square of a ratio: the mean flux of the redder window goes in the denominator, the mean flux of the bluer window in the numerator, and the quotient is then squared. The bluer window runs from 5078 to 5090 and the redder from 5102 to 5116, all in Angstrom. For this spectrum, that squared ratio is 0.99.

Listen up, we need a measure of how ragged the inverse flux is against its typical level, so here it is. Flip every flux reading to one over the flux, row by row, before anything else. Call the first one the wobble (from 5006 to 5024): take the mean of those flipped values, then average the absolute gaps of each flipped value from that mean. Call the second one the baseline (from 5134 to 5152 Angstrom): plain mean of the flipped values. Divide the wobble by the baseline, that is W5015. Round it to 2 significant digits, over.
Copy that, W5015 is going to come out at 0.043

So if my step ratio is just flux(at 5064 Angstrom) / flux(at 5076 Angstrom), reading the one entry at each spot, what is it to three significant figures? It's 1.05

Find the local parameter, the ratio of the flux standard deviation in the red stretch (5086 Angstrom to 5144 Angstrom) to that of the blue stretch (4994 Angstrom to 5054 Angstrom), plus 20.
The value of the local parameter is 20.8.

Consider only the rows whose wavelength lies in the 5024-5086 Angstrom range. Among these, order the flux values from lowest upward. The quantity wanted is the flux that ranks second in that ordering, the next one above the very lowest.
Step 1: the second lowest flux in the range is 21.9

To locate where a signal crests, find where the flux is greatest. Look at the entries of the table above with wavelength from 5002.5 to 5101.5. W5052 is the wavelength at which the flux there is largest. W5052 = 5061 Angstrom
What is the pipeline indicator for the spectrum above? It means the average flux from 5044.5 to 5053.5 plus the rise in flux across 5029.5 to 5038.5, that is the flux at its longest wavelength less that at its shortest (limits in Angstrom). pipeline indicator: 22.3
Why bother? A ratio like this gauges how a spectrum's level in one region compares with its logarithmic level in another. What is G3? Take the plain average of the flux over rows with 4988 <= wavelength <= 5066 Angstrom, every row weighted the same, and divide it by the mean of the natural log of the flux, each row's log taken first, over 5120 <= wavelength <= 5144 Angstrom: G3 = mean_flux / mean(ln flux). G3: 7.63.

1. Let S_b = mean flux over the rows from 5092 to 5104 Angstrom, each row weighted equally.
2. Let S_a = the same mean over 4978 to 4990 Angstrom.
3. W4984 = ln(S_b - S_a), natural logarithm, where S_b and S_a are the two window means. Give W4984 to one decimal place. 0.2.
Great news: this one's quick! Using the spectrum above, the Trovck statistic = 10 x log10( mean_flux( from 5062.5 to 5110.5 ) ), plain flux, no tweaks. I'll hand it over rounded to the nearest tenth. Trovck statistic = 13.8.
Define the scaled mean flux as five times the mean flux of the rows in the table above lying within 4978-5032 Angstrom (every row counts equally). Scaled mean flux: 117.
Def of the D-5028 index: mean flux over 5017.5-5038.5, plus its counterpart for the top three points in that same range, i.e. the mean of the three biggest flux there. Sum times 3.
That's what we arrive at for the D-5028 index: 148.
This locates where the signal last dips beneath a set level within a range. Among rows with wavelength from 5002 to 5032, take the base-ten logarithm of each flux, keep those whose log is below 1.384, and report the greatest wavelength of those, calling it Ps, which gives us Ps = 5031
